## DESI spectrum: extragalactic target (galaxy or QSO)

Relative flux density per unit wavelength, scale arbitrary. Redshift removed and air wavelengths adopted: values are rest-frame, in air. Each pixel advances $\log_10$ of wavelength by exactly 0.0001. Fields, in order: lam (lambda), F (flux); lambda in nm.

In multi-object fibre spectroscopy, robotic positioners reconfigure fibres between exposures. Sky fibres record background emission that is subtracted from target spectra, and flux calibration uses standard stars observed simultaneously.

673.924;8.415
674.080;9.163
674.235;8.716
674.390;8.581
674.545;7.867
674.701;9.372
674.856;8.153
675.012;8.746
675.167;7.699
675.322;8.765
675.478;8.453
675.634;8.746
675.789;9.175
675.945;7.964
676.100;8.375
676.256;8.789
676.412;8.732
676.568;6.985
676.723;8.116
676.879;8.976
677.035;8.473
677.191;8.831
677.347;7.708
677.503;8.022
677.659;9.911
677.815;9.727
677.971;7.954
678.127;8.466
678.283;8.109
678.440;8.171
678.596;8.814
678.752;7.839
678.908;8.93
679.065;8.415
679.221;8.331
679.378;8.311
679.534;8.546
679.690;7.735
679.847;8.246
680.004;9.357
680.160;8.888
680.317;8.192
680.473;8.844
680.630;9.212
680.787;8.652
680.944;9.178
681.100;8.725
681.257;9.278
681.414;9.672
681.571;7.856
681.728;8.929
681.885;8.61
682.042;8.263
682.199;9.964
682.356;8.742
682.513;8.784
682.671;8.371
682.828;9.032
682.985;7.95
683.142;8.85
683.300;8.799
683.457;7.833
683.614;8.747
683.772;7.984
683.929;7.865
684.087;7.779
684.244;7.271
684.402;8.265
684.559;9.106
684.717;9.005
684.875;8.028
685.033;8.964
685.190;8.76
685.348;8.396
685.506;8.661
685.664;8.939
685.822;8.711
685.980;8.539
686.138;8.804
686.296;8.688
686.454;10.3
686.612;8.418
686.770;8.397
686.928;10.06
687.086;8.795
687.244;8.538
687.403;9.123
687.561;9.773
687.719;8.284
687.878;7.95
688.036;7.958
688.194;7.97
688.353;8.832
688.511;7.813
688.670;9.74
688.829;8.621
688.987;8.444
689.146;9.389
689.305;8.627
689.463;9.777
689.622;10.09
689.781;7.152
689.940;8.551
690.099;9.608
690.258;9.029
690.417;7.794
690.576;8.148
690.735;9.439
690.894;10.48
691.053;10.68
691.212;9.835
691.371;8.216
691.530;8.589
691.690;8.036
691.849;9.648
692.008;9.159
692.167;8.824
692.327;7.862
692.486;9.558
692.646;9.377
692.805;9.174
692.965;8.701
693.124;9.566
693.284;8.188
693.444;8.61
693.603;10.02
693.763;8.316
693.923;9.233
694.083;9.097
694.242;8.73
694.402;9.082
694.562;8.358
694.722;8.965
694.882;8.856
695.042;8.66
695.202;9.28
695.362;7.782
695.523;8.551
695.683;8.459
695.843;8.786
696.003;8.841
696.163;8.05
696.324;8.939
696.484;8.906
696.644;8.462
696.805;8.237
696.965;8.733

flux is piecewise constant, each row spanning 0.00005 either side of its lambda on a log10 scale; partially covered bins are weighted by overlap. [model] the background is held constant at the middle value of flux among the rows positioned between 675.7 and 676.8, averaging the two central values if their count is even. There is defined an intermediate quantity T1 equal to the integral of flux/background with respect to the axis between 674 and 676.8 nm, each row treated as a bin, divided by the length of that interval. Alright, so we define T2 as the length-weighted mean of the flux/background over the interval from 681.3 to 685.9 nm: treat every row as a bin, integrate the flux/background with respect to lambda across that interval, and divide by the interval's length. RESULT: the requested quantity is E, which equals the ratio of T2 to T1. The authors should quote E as 1.01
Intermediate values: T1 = 1.01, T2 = 1.02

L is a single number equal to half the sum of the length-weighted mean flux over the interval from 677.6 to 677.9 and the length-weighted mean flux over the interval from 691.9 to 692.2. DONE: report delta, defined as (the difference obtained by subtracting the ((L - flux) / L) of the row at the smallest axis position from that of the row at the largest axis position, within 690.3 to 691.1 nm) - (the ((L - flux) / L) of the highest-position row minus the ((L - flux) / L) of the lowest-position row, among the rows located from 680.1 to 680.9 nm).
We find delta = -0.33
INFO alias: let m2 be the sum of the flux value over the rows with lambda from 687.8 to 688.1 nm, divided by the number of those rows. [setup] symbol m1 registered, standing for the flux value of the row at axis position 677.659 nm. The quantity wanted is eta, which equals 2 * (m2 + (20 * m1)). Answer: 412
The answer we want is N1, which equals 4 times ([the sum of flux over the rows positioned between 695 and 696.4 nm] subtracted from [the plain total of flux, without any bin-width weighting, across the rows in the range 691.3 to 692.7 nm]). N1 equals 8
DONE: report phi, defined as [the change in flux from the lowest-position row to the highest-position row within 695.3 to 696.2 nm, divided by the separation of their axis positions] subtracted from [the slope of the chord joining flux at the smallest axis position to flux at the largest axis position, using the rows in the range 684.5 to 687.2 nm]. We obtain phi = -0.5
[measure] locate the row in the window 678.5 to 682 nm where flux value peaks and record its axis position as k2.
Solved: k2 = 681.414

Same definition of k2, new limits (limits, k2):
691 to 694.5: 691.053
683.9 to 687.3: 686.454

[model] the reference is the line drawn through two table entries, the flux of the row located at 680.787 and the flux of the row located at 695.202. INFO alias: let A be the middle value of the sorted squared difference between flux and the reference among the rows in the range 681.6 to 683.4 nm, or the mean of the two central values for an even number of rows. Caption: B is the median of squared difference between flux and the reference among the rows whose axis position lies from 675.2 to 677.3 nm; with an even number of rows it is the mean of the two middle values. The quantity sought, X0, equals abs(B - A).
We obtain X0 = 0.06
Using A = 0.06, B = 0.11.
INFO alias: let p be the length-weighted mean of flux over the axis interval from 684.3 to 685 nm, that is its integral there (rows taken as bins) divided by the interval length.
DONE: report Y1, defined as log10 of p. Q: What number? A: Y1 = 0.933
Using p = 8.57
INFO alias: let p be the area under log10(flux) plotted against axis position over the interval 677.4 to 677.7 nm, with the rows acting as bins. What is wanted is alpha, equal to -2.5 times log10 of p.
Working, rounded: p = 0.28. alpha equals 1.38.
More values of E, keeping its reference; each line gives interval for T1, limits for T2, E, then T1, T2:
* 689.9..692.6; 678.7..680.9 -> 0.95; 1.08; 1.02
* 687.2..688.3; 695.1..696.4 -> 1.01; 1.02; 1.02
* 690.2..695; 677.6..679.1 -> 0.96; 1.07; 1.03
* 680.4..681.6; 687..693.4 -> 0.99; 1.07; 1.06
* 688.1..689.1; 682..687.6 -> 1.01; 1.03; 1.04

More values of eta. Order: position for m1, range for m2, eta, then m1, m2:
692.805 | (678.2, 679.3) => 384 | 9.174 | 8.4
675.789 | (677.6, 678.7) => 384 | 9.175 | 8.7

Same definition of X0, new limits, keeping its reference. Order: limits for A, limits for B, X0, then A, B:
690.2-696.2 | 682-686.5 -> 0.19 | 0.28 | 0.08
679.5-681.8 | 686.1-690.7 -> 0.13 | 0.19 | 0.32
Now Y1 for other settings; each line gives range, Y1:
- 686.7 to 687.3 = 0.953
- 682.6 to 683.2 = 0.932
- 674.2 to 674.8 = 0.935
